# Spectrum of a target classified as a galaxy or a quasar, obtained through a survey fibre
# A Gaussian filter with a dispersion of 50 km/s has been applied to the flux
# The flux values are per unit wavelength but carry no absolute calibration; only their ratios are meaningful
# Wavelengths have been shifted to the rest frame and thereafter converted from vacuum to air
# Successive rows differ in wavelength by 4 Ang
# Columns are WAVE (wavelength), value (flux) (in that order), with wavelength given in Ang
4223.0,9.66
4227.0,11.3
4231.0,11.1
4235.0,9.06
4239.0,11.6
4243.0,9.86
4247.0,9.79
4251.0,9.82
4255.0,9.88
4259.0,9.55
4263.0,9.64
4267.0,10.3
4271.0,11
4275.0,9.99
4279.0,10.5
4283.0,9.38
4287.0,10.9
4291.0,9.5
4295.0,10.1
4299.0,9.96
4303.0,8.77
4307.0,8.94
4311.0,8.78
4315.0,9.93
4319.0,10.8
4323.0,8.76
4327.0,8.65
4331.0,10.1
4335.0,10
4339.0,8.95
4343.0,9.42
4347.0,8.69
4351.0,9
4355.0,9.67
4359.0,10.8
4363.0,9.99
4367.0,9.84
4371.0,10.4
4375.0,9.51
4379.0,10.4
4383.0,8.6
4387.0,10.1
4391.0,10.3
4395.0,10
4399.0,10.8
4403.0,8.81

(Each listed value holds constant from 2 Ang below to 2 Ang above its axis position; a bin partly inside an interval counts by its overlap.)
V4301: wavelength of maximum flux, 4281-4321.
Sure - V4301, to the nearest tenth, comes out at 4287.0 Ang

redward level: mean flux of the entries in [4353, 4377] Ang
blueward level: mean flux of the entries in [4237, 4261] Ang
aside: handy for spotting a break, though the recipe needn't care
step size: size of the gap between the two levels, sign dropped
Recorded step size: 0.048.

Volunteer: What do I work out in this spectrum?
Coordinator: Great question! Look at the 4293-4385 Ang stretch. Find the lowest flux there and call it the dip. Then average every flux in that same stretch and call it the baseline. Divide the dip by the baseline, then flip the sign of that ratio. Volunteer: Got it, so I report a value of -0.899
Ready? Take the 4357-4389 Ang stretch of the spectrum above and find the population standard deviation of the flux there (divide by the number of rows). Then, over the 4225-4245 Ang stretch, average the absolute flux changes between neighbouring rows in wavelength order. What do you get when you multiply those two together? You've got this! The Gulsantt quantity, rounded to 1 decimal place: 1.0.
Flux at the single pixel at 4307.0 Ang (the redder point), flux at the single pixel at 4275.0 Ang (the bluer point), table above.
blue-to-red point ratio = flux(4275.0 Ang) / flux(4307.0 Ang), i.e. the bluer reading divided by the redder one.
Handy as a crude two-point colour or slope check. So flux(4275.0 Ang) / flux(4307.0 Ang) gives 1.12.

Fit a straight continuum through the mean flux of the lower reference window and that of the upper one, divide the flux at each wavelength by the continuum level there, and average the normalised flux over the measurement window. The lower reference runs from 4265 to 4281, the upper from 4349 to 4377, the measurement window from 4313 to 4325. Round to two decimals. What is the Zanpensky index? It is 0.97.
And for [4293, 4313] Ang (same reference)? 0.91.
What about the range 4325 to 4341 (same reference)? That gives 0.94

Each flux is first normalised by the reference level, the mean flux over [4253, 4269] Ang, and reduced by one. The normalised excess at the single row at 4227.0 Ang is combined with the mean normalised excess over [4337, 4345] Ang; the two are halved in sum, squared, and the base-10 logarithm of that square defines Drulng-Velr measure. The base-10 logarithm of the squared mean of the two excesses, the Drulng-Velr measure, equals -2.8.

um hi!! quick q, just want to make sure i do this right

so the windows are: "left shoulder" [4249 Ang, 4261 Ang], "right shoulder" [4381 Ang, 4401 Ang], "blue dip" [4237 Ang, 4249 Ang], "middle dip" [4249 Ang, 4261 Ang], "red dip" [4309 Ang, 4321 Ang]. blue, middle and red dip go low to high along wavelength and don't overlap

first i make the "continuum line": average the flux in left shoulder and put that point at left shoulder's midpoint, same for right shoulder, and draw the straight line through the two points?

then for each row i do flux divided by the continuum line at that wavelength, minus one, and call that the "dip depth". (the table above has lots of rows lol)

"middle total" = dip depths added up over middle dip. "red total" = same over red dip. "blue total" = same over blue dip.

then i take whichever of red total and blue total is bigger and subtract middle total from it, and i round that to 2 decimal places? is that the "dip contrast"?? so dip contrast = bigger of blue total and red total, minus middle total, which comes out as 0.21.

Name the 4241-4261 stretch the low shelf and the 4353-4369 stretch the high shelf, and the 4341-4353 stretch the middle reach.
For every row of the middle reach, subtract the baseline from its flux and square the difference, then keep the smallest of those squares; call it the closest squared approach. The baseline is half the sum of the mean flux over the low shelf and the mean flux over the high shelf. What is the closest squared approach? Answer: 0.26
